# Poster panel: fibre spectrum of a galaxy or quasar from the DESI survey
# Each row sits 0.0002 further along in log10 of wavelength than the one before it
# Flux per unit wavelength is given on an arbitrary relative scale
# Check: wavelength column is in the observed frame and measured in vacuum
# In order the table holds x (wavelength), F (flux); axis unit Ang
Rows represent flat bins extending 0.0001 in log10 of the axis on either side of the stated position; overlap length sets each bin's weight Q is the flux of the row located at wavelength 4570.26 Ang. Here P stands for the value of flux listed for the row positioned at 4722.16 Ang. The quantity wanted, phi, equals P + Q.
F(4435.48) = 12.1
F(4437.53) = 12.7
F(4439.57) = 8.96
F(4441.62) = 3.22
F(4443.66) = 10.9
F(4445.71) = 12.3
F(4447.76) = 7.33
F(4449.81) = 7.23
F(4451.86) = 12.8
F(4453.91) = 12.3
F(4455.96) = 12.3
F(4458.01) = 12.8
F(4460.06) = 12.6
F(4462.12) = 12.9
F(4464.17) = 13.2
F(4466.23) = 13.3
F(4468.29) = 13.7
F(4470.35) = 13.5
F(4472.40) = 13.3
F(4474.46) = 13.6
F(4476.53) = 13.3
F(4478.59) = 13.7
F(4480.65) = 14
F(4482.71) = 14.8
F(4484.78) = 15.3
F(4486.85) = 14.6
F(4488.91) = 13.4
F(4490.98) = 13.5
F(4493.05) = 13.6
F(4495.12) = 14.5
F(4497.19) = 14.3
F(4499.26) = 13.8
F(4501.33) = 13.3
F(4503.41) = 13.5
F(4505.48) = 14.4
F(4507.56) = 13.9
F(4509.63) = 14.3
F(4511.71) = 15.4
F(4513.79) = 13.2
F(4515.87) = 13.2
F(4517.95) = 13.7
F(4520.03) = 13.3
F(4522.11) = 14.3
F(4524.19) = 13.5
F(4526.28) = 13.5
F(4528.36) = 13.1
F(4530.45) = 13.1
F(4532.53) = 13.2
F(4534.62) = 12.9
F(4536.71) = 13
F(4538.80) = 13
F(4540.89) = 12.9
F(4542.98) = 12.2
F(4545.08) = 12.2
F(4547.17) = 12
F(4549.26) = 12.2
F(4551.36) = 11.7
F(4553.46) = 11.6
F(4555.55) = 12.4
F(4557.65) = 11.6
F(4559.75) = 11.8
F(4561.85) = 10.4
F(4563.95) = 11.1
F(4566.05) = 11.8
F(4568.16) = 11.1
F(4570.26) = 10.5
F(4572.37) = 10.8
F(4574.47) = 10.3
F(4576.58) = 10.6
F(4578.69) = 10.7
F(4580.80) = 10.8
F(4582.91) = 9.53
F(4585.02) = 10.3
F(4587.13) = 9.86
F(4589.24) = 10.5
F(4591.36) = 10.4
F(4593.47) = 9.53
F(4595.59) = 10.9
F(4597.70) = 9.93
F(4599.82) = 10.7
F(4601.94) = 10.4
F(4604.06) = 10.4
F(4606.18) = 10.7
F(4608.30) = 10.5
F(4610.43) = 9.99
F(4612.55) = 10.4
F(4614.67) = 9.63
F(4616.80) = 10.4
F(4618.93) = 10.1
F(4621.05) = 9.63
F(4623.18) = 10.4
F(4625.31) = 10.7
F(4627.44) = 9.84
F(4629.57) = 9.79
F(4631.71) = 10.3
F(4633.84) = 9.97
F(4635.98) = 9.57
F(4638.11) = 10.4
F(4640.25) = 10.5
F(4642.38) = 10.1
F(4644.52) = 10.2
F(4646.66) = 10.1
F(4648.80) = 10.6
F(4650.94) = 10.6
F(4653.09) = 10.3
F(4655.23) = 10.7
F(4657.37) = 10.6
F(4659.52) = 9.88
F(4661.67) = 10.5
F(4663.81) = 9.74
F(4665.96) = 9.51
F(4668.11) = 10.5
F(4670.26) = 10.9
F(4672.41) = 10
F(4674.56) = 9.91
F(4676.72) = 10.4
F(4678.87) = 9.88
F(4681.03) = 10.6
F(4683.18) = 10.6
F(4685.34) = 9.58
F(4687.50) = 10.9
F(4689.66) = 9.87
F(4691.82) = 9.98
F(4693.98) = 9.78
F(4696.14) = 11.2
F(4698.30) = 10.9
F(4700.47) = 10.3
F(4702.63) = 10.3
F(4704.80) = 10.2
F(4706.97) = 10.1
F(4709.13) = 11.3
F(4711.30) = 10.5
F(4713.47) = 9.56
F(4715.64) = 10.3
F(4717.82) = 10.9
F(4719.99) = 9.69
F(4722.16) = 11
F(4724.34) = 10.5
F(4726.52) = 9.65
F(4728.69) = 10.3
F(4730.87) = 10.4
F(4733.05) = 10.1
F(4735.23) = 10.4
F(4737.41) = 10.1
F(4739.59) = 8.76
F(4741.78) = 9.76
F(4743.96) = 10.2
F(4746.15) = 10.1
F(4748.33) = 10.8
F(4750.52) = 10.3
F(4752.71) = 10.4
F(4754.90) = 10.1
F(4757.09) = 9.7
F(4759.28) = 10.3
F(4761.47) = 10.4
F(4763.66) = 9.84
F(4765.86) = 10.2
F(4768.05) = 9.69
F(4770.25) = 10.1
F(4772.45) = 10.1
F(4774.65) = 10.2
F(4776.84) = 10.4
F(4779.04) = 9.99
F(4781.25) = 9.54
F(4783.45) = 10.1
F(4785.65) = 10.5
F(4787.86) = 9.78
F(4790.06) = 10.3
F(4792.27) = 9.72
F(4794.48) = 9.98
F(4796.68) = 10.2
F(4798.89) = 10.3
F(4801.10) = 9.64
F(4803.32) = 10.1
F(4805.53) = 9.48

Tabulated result 21.5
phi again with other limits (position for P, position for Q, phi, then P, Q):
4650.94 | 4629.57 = 20.4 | 10.6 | 9.79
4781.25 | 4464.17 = 22.7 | 9.54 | 13.2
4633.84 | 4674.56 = 19.9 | 9.97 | 9.91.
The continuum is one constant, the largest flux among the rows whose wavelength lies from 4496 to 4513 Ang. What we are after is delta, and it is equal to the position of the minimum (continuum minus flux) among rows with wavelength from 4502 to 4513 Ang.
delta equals 4511.71 Ang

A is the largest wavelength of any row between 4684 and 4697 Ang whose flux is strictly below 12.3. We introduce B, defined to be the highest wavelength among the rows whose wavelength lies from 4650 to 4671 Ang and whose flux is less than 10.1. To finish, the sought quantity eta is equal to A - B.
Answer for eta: 30.2 Ang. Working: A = 4696.14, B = 4665.96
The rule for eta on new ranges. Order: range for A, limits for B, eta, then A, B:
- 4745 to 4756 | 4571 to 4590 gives 167.8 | 4754.90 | 4587.13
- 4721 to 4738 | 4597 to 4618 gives 122.7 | 4737.41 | 4614.67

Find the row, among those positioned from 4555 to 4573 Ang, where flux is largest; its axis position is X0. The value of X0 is 4555.55 Ang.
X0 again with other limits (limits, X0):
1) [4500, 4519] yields 4511.71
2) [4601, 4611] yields 4606.18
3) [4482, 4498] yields 4484.78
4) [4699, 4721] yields 4709.13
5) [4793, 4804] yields 4798.89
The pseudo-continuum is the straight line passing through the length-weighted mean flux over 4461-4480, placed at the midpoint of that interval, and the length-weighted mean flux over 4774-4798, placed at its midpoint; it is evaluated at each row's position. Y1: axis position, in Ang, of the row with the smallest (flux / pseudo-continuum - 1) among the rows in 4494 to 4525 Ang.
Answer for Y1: 4501.33 Ang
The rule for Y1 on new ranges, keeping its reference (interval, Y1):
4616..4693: 4621.05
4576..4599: 4582.91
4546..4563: 4561.85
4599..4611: 4610.43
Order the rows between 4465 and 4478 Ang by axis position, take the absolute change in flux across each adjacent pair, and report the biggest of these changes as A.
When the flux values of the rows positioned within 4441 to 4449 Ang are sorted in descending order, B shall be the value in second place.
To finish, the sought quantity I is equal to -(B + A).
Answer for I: -11.3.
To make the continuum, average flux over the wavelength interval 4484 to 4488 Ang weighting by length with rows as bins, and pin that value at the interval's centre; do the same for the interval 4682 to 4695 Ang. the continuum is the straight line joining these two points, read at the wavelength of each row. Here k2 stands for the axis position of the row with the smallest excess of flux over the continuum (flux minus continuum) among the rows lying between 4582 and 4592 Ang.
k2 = 4582.91 Ang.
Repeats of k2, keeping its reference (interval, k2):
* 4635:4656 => 4635.98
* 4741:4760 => 4741.78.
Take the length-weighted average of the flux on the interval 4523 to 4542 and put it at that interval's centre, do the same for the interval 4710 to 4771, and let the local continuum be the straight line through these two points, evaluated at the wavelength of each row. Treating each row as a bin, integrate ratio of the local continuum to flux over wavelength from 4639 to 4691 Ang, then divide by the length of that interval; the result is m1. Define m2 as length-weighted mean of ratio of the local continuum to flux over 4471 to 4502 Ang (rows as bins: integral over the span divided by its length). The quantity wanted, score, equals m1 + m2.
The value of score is 2.09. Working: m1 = 1.10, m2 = 0.99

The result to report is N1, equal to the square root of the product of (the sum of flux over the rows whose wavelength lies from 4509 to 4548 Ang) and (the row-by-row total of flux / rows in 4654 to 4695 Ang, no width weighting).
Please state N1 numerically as 221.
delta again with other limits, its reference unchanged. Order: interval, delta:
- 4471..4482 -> 4480.65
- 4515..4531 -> 4522.11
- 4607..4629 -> 4625.31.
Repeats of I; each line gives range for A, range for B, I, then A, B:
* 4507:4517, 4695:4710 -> -13.4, 2.2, 11.2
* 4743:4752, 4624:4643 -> -11.2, 0.7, 10.5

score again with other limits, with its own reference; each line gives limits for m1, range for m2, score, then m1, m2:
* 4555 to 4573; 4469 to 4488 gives 2.13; 1.13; 1.00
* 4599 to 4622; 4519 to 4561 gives 2.21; 1.17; 1.03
